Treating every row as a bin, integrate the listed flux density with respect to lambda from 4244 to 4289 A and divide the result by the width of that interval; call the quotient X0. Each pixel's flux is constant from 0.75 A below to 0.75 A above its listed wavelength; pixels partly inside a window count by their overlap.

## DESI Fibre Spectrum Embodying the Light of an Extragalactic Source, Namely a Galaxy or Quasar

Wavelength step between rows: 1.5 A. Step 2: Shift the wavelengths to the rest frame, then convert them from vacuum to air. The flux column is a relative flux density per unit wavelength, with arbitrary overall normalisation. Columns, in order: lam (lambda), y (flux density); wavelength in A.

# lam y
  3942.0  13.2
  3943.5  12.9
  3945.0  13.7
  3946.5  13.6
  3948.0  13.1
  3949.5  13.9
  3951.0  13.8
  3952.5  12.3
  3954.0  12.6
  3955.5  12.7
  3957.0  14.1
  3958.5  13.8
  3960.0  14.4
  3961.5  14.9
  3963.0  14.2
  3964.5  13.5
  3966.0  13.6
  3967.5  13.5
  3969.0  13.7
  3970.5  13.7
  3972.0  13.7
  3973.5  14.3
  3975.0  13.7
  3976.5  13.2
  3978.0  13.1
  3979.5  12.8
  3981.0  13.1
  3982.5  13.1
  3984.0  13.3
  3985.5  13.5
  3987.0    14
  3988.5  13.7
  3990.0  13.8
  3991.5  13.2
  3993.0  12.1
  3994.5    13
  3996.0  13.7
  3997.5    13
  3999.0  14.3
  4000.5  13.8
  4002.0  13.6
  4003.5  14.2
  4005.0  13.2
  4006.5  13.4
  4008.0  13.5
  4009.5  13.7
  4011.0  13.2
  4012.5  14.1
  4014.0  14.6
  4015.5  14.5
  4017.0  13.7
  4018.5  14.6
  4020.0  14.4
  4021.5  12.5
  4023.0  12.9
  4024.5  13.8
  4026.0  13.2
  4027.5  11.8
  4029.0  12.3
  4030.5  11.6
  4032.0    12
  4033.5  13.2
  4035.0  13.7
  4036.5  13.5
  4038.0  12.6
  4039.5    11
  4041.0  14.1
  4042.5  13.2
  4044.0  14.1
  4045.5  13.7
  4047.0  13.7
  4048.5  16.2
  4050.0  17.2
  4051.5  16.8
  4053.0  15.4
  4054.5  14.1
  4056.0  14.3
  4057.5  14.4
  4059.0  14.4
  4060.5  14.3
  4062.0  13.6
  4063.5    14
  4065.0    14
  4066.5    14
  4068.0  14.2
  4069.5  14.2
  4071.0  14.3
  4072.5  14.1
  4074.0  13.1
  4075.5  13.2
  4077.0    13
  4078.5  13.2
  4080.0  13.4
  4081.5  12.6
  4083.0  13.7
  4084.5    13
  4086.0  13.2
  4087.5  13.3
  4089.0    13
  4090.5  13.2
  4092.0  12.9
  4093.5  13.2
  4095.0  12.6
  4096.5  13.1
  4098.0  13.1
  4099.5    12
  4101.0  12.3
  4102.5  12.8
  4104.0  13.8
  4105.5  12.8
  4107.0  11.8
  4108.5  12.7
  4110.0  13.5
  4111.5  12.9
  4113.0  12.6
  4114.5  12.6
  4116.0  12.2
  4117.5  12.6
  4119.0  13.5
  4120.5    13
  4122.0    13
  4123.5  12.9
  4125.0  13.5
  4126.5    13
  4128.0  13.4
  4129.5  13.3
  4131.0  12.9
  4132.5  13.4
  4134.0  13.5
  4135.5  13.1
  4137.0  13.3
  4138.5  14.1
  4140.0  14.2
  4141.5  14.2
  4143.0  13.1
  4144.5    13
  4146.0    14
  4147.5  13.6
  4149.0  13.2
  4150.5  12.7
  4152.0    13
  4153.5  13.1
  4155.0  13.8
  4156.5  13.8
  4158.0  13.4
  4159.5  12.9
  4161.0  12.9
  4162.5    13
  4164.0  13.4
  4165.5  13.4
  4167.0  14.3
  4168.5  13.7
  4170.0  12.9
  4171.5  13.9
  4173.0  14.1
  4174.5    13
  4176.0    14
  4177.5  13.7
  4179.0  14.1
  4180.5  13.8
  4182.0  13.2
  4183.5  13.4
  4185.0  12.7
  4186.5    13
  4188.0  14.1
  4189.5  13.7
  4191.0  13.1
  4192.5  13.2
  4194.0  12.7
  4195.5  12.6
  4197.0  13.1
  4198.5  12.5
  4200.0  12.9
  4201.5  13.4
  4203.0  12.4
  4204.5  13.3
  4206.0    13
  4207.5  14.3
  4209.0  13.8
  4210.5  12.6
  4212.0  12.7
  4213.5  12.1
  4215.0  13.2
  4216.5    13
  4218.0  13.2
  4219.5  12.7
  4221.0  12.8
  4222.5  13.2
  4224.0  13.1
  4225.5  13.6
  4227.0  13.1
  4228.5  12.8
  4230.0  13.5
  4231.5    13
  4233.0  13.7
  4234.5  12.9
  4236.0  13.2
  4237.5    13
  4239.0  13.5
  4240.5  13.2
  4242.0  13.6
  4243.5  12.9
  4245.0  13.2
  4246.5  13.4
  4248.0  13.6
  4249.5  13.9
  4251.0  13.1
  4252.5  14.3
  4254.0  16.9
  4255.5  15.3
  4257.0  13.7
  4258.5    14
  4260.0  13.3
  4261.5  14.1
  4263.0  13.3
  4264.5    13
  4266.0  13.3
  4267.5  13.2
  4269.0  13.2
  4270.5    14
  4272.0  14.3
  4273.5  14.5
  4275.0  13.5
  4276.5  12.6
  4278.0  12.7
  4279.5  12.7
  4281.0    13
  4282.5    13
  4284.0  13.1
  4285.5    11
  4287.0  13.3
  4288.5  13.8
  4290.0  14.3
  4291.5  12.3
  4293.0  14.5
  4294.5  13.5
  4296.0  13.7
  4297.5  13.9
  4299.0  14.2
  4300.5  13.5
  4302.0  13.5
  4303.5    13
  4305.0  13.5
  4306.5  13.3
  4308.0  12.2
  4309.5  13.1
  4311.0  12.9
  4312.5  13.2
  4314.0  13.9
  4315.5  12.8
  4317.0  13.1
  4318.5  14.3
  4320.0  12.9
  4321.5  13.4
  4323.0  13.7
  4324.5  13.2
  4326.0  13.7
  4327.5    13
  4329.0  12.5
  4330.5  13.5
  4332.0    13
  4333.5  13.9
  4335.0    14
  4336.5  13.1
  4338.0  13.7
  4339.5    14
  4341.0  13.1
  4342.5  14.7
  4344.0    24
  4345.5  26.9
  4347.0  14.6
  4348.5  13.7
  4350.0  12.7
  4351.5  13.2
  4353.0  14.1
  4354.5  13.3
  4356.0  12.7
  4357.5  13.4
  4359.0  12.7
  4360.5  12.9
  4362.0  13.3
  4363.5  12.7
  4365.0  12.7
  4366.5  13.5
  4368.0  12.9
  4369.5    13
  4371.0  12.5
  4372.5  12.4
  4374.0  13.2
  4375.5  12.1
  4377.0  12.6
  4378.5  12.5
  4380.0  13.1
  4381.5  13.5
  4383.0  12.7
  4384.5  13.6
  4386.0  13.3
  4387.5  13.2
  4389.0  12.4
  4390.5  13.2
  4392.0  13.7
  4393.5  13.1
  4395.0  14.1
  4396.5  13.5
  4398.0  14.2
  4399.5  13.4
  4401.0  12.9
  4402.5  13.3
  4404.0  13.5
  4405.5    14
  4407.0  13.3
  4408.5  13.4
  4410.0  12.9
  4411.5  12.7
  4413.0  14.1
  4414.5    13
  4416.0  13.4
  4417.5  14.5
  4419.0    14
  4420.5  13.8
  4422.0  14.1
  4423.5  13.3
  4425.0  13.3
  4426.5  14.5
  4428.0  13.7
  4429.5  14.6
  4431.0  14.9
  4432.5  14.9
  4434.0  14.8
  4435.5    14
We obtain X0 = 13.5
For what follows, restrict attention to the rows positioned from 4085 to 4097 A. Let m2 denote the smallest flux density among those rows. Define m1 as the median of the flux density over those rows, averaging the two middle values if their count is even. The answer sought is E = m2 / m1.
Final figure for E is 0.958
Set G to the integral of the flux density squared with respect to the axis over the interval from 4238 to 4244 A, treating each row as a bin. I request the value 1062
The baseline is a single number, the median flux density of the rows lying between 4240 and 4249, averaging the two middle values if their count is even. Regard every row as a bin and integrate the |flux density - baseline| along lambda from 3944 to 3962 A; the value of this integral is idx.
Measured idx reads 12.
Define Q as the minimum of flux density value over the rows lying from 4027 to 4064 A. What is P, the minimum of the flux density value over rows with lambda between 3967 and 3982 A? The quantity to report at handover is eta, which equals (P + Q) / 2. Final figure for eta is 11.9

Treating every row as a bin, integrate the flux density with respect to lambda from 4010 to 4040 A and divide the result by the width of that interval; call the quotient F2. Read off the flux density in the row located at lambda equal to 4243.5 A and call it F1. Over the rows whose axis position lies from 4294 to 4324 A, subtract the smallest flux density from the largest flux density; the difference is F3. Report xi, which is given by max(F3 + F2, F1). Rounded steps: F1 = 12.9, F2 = 13.2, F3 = 2.1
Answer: 15.3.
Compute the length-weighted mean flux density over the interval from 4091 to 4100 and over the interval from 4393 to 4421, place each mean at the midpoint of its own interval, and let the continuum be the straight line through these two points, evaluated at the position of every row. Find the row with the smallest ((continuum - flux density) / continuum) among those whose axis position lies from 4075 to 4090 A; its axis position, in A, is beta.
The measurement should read 4083.0 A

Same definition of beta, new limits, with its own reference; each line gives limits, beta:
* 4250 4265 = 4254.0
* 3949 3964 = 3961.5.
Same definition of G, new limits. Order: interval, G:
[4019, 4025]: 1086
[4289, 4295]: 1124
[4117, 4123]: 1020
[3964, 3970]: 1107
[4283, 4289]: 985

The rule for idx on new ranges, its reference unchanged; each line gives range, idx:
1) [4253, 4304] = 34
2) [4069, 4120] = 25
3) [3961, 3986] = 10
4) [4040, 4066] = 33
